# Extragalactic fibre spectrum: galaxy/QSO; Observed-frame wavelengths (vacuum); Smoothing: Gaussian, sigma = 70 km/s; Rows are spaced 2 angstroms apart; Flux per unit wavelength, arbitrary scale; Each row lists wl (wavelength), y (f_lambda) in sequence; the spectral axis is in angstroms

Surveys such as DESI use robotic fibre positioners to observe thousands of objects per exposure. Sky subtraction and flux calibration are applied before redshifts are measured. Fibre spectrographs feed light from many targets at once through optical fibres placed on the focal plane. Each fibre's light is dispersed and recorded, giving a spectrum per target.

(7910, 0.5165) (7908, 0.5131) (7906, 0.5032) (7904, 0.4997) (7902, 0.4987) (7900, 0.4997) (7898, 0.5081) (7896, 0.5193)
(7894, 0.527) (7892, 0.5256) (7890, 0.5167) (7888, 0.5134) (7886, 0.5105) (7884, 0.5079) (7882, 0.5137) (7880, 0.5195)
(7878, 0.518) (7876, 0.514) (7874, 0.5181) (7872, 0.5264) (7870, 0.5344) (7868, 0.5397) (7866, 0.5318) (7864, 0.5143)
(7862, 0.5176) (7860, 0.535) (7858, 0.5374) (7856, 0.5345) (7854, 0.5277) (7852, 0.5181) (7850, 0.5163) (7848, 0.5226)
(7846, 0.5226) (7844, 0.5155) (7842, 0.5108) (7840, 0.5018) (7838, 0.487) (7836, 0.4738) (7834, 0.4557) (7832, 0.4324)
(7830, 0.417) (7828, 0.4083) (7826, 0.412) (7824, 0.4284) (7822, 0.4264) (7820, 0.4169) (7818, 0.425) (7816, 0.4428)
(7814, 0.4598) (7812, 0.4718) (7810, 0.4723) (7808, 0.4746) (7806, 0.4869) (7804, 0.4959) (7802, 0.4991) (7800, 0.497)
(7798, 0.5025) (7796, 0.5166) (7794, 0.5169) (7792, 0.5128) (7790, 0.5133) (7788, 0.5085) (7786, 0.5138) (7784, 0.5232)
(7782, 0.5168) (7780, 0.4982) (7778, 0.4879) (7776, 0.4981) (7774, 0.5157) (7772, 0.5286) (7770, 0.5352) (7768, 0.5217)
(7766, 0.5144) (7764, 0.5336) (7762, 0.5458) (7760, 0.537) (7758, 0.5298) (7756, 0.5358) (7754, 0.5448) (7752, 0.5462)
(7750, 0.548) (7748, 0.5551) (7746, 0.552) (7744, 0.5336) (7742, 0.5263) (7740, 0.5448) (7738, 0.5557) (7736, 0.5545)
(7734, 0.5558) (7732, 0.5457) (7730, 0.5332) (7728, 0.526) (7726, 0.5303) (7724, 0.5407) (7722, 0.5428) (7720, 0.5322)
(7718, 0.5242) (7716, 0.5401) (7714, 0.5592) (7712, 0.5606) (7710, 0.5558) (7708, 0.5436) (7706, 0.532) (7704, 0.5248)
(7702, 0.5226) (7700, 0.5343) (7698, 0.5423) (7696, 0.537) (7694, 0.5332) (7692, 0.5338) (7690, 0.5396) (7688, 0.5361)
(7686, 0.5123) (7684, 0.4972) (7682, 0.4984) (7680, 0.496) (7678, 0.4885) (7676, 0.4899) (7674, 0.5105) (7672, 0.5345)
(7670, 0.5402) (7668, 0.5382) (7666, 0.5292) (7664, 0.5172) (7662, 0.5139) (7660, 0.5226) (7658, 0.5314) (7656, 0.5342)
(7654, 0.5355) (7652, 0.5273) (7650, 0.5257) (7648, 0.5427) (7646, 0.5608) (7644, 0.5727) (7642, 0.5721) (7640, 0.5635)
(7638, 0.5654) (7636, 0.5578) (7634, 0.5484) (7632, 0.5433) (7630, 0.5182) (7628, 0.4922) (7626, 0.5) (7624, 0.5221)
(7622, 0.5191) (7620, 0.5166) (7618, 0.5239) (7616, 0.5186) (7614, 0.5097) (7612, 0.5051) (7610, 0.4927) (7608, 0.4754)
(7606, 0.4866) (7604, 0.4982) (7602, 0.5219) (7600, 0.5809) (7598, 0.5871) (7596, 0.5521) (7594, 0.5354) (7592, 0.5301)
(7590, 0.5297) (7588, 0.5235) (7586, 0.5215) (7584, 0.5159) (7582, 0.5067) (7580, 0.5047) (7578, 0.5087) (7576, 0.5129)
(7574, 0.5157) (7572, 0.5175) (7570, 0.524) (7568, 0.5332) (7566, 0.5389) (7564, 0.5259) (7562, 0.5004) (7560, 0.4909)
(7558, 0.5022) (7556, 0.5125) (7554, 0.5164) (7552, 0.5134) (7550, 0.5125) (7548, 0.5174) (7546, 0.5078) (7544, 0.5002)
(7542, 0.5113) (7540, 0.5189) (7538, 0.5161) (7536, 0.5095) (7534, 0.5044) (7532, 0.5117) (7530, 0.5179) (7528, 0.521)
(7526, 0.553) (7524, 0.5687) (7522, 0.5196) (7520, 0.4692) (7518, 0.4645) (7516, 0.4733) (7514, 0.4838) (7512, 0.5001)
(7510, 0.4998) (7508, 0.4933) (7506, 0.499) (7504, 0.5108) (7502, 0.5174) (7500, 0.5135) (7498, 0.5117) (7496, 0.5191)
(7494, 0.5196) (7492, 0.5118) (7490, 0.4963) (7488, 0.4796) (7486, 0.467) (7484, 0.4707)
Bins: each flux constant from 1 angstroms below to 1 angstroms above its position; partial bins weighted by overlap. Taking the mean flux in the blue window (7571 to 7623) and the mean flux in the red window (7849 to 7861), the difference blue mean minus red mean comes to -0.009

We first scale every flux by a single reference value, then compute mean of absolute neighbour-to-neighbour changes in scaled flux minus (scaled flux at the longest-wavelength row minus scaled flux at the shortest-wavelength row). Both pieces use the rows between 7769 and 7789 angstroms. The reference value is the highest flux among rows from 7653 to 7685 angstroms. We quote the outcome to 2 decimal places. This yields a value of 0.07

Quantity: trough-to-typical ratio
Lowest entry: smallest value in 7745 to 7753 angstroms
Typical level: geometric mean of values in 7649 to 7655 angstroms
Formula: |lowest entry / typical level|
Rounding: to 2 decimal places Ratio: 1.03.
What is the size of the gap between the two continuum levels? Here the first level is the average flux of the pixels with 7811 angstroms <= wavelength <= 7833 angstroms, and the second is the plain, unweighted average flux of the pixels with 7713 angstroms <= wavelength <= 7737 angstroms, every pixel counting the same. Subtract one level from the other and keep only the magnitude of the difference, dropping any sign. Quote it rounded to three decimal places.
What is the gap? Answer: 0.109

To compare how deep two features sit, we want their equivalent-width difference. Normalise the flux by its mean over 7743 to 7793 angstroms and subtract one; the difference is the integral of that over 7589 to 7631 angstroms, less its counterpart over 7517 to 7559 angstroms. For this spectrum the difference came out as 1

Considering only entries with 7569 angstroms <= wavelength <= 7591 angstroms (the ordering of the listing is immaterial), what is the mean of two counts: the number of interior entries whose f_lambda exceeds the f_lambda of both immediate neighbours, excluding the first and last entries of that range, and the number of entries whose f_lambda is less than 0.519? 3.5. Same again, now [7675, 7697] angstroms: 4.0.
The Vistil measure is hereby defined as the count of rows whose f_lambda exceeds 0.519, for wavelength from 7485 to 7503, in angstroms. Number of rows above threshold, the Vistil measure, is 2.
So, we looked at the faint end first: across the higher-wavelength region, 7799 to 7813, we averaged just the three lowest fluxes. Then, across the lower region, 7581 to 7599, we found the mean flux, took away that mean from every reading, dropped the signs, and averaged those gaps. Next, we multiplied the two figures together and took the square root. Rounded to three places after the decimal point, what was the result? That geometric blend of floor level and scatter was 0.088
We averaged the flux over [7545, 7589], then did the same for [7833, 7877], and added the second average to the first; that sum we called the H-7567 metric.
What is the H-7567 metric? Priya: 1.03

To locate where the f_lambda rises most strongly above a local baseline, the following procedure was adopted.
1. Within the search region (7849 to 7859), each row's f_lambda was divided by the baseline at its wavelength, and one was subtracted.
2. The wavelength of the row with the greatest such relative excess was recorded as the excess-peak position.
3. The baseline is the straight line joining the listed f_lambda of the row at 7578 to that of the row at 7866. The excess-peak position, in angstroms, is 7858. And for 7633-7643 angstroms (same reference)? 7642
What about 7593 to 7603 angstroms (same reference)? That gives 7598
